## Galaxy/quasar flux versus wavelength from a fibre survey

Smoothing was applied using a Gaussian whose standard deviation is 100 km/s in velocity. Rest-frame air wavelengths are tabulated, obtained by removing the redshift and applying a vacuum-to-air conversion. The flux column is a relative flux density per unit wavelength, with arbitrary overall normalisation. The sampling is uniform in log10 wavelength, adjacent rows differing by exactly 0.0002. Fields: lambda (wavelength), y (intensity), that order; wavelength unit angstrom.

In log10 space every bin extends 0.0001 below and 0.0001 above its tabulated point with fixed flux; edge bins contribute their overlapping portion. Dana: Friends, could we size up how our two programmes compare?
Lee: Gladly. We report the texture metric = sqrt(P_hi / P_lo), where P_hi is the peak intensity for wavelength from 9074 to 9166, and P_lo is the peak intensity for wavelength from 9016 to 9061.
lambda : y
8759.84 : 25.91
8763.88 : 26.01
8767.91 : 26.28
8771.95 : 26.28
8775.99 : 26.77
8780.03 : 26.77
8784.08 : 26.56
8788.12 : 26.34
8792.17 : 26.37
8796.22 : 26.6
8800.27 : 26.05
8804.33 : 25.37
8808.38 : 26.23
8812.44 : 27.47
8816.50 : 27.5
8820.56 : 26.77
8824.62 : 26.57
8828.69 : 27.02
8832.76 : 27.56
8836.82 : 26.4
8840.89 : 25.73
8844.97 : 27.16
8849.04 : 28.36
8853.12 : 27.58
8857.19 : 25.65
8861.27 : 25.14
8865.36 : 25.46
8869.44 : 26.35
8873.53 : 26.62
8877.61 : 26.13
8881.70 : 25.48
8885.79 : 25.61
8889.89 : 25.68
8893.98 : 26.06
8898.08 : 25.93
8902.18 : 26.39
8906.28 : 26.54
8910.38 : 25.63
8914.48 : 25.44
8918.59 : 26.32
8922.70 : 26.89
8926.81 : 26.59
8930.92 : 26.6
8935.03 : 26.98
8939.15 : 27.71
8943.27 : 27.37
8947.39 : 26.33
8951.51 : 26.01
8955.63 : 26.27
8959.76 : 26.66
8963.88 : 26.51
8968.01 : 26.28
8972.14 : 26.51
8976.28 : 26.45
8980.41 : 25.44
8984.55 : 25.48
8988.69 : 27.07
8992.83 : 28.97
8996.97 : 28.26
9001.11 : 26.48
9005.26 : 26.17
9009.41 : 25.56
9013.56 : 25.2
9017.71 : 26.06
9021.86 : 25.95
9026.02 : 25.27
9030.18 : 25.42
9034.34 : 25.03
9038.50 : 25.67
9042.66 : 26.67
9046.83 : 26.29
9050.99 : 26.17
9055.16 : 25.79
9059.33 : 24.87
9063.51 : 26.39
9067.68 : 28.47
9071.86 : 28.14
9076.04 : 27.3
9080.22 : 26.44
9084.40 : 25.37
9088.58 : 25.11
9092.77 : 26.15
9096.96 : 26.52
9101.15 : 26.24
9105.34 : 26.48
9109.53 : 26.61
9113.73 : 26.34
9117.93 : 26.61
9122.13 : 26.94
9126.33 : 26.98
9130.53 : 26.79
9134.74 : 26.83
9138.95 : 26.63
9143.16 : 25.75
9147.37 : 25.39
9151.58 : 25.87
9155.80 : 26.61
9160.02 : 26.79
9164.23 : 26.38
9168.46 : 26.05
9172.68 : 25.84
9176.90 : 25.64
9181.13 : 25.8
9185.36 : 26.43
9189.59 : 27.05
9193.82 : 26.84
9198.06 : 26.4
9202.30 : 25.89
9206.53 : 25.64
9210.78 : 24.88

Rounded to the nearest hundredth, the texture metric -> 1.01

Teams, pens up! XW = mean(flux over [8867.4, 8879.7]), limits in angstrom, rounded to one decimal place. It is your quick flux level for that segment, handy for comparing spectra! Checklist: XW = 26.4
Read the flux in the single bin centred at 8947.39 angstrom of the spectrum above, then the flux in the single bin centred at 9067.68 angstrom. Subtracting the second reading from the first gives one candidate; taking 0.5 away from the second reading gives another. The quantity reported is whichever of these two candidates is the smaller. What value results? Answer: -2.1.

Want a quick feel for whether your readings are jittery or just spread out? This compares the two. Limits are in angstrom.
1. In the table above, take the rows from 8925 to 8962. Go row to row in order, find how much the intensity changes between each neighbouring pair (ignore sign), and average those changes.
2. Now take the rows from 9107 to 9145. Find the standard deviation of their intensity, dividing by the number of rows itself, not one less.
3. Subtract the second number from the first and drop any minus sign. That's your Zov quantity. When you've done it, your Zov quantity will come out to 0.1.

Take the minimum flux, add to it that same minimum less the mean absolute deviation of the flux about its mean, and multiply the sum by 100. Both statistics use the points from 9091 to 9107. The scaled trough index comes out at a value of 5215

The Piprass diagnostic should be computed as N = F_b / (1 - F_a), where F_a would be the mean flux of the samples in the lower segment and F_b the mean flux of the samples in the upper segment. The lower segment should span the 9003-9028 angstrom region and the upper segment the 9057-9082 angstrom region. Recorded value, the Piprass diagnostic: -1.09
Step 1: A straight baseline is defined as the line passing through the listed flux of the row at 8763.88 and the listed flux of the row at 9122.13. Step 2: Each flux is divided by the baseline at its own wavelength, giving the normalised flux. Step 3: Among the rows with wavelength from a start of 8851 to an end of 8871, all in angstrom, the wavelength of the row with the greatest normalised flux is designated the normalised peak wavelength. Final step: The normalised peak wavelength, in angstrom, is 8853.12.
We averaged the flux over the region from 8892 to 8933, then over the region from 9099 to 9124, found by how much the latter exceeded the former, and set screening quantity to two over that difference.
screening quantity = 7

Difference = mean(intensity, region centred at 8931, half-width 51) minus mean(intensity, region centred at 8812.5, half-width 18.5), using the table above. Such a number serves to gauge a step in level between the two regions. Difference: -0.31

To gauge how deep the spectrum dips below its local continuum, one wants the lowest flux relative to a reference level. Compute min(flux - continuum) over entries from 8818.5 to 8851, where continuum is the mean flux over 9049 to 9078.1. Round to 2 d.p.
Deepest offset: -1.00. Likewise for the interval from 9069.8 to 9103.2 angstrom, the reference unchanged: -1.62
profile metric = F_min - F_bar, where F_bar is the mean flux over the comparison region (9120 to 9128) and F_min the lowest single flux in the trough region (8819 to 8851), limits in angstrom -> -1.2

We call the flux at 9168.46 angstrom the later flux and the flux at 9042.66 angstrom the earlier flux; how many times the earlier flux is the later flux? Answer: 0.98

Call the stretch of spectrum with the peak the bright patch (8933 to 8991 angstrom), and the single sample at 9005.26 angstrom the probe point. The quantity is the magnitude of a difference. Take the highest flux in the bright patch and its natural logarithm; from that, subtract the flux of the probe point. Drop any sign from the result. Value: 22.8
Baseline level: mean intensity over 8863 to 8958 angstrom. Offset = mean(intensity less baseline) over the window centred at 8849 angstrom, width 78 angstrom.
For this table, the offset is 0.28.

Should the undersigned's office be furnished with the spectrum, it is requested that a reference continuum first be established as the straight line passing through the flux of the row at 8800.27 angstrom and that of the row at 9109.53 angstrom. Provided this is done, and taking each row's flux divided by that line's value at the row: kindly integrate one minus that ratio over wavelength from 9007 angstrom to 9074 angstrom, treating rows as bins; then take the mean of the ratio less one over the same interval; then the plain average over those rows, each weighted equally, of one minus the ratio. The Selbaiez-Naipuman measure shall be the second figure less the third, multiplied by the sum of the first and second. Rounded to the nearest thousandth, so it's -0.034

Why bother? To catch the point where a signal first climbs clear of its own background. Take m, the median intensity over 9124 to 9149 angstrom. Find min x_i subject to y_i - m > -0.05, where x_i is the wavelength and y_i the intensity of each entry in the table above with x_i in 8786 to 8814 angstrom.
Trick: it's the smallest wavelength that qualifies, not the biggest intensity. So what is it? 8812.44 angstrom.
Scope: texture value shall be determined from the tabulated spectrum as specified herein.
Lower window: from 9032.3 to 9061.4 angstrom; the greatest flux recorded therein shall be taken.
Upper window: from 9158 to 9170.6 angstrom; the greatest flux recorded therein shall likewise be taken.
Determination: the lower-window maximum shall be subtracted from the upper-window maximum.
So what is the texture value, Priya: 0.1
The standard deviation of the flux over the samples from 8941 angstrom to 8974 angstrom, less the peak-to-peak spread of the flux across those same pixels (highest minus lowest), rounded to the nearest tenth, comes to -1.0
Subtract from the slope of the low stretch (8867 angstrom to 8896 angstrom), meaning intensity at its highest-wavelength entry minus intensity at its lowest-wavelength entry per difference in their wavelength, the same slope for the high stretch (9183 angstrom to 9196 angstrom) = -0.06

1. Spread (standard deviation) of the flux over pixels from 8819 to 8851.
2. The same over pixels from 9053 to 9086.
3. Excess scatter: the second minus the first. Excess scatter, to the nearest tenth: 0.5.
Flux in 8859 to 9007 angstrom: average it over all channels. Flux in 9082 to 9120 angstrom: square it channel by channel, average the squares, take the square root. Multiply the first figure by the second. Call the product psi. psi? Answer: 690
